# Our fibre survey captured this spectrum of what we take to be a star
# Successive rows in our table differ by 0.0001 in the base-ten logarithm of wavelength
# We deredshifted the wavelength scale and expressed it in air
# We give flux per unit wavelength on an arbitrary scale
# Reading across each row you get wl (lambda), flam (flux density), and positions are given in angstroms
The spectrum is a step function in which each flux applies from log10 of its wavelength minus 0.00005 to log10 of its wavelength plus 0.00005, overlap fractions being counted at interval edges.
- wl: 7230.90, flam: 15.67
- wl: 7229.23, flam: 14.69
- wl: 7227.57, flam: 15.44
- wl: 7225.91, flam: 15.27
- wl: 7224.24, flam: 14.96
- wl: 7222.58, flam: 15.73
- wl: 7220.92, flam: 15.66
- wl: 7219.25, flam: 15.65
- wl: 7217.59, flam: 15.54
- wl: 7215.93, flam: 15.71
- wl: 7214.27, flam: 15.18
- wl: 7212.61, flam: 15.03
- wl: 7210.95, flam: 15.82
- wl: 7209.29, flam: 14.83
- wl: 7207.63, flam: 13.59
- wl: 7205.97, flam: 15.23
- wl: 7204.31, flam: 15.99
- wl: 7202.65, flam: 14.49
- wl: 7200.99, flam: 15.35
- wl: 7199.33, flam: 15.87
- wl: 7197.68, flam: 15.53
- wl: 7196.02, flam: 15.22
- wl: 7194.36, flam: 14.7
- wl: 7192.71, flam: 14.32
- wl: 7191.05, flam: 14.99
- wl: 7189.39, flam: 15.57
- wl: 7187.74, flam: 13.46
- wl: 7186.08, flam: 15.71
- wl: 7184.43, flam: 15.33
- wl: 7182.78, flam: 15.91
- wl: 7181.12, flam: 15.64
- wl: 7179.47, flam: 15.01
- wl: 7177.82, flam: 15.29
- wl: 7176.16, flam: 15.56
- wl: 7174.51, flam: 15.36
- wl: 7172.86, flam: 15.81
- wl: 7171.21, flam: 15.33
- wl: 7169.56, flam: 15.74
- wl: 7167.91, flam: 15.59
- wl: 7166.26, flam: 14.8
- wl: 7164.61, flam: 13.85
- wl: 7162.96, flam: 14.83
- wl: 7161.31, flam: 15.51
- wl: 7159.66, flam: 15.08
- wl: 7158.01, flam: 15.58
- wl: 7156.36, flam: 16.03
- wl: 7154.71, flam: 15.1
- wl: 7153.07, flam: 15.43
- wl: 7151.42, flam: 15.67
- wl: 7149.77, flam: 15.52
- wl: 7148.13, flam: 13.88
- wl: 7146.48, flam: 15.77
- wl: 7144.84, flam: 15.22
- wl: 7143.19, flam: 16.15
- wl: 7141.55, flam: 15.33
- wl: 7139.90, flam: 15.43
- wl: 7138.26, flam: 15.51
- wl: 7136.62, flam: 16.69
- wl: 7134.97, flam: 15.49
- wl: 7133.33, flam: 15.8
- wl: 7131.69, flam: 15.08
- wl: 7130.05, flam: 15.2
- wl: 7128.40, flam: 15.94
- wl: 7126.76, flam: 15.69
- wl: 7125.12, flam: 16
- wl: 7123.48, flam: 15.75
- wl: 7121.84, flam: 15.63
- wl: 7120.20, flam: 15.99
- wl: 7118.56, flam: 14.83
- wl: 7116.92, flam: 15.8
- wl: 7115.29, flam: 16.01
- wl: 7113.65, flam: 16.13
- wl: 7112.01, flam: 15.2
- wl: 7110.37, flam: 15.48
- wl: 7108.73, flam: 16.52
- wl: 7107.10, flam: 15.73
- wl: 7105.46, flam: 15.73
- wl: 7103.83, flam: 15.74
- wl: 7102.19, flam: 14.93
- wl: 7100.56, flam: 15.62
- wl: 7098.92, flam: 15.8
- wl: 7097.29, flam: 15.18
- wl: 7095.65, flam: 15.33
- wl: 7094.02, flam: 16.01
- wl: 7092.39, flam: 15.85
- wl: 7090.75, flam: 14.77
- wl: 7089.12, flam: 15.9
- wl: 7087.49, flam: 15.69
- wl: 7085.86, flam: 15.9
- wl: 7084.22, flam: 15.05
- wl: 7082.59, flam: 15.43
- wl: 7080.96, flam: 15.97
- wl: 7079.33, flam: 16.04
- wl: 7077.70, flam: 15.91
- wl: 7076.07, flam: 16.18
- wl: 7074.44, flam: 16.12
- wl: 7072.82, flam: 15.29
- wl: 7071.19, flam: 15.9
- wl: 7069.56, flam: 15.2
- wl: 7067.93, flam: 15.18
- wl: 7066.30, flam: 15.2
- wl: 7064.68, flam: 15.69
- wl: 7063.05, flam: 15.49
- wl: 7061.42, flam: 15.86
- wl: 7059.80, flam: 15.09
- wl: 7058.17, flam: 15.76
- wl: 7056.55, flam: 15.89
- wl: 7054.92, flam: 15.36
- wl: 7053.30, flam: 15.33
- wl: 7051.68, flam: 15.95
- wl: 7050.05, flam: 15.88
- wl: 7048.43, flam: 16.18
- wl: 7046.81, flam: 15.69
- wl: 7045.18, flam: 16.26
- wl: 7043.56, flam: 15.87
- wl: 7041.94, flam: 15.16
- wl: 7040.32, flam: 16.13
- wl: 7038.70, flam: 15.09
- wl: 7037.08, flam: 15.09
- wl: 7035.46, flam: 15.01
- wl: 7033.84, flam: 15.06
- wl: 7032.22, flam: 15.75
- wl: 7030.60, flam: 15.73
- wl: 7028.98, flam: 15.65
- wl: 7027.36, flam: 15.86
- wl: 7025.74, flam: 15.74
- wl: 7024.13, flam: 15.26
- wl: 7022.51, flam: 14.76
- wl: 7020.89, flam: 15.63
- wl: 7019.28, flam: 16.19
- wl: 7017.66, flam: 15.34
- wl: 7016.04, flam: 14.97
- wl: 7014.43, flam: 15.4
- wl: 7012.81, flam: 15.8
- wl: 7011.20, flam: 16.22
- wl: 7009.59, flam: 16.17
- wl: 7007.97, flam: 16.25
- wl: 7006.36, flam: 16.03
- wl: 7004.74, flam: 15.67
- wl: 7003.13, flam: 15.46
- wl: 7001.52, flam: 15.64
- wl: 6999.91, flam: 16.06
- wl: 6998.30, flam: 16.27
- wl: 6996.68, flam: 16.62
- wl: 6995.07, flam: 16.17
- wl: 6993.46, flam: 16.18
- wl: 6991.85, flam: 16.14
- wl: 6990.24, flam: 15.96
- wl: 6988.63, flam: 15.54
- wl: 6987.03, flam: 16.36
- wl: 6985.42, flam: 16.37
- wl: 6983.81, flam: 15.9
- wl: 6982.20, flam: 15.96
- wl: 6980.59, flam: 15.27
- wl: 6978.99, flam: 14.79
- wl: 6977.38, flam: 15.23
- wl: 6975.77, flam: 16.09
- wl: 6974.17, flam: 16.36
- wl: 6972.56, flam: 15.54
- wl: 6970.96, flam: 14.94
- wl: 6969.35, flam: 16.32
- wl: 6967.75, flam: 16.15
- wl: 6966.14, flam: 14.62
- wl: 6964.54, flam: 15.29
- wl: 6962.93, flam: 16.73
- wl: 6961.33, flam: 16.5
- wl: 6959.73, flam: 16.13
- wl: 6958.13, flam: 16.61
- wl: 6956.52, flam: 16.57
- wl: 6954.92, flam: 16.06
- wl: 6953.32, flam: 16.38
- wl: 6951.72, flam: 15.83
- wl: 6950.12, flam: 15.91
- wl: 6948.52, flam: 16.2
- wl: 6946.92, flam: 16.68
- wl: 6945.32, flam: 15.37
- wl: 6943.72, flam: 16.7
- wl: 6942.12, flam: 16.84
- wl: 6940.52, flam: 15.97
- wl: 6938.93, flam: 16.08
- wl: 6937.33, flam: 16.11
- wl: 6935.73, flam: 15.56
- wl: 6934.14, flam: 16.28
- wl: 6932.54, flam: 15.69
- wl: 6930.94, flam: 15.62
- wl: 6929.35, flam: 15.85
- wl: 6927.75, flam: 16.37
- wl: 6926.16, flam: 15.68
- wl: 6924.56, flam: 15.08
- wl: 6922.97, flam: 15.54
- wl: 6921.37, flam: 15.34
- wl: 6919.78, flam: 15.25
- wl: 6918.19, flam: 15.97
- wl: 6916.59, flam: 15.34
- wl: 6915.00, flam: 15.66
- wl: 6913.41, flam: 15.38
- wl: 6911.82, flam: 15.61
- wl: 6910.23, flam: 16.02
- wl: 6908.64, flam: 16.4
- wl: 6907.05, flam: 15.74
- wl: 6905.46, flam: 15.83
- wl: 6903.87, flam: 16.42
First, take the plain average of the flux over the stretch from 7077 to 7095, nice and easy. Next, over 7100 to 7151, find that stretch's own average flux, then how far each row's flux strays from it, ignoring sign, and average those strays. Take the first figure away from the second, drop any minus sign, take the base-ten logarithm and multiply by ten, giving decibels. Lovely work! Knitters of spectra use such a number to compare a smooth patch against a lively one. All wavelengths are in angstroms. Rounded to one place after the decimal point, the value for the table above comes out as 11.8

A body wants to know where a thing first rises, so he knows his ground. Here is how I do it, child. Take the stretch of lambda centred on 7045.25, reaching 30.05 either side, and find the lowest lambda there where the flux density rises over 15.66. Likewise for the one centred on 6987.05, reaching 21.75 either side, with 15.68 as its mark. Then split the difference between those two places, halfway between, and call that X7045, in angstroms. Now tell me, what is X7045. 6993.5 angstroms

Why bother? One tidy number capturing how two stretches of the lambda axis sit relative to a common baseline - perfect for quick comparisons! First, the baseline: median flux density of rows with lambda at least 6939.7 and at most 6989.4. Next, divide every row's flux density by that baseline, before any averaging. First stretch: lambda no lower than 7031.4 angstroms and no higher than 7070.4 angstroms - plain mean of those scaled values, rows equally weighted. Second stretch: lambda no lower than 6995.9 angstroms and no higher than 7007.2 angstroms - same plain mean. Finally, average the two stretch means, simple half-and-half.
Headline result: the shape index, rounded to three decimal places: 0.979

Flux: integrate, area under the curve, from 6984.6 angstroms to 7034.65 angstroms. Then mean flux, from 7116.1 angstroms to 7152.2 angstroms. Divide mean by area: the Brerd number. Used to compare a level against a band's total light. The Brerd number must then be 0.020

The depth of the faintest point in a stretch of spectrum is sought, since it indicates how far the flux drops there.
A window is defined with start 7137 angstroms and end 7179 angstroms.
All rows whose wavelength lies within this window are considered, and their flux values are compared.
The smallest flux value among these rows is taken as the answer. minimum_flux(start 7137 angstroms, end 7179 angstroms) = 13.85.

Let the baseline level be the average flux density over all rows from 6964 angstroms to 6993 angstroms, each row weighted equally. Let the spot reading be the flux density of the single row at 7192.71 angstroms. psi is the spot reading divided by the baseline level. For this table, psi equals 0.91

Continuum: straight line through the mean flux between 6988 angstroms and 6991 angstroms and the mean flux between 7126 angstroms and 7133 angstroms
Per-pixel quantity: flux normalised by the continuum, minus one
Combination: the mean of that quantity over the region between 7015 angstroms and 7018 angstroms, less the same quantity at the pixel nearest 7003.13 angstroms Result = -0.018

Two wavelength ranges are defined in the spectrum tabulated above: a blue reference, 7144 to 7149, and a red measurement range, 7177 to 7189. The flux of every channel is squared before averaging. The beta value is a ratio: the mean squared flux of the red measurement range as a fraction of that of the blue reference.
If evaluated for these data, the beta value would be 1.03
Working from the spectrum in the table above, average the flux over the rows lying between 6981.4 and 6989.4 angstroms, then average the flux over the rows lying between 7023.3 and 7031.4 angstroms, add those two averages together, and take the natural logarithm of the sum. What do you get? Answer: 3.46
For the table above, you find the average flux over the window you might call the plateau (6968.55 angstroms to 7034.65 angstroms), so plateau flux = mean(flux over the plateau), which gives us 15.8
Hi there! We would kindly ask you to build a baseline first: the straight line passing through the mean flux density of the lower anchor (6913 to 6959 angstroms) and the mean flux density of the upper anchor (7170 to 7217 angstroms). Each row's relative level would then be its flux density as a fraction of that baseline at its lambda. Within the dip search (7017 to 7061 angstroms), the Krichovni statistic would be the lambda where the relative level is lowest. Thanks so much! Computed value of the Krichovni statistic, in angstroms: 7022.51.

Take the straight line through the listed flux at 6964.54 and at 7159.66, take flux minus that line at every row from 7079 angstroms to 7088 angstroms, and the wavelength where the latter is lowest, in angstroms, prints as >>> 7084.22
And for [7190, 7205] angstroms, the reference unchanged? 7192.71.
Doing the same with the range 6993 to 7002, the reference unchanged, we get 7001.52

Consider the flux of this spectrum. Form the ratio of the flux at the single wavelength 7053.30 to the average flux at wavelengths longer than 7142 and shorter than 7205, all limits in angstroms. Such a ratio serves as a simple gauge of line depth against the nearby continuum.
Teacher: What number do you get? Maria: 1.00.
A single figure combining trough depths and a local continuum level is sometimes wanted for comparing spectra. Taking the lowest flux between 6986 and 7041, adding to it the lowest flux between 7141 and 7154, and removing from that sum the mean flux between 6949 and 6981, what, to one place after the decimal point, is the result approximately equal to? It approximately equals 12.8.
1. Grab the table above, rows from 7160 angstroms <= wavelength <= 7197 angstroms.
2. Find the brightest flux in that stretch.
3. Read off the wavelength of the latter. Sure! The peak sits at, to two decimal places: 7182.78 angstroms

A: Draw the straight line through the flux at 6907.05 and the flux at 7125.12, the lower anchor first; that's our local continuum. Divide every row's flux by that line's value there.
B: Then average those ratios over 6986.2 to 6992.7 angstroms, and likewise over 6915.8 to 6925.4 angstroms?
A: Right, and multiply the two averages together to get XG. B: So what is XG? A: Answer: 0.989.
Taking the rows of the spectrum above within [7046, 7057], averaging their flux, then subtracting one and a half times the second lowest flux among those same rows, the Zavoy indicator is -7.29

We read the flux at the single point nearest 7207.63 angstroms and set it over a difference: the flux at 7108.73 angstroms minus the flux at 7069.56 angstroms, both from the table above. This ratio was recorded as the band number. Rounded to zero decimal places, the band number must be 10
